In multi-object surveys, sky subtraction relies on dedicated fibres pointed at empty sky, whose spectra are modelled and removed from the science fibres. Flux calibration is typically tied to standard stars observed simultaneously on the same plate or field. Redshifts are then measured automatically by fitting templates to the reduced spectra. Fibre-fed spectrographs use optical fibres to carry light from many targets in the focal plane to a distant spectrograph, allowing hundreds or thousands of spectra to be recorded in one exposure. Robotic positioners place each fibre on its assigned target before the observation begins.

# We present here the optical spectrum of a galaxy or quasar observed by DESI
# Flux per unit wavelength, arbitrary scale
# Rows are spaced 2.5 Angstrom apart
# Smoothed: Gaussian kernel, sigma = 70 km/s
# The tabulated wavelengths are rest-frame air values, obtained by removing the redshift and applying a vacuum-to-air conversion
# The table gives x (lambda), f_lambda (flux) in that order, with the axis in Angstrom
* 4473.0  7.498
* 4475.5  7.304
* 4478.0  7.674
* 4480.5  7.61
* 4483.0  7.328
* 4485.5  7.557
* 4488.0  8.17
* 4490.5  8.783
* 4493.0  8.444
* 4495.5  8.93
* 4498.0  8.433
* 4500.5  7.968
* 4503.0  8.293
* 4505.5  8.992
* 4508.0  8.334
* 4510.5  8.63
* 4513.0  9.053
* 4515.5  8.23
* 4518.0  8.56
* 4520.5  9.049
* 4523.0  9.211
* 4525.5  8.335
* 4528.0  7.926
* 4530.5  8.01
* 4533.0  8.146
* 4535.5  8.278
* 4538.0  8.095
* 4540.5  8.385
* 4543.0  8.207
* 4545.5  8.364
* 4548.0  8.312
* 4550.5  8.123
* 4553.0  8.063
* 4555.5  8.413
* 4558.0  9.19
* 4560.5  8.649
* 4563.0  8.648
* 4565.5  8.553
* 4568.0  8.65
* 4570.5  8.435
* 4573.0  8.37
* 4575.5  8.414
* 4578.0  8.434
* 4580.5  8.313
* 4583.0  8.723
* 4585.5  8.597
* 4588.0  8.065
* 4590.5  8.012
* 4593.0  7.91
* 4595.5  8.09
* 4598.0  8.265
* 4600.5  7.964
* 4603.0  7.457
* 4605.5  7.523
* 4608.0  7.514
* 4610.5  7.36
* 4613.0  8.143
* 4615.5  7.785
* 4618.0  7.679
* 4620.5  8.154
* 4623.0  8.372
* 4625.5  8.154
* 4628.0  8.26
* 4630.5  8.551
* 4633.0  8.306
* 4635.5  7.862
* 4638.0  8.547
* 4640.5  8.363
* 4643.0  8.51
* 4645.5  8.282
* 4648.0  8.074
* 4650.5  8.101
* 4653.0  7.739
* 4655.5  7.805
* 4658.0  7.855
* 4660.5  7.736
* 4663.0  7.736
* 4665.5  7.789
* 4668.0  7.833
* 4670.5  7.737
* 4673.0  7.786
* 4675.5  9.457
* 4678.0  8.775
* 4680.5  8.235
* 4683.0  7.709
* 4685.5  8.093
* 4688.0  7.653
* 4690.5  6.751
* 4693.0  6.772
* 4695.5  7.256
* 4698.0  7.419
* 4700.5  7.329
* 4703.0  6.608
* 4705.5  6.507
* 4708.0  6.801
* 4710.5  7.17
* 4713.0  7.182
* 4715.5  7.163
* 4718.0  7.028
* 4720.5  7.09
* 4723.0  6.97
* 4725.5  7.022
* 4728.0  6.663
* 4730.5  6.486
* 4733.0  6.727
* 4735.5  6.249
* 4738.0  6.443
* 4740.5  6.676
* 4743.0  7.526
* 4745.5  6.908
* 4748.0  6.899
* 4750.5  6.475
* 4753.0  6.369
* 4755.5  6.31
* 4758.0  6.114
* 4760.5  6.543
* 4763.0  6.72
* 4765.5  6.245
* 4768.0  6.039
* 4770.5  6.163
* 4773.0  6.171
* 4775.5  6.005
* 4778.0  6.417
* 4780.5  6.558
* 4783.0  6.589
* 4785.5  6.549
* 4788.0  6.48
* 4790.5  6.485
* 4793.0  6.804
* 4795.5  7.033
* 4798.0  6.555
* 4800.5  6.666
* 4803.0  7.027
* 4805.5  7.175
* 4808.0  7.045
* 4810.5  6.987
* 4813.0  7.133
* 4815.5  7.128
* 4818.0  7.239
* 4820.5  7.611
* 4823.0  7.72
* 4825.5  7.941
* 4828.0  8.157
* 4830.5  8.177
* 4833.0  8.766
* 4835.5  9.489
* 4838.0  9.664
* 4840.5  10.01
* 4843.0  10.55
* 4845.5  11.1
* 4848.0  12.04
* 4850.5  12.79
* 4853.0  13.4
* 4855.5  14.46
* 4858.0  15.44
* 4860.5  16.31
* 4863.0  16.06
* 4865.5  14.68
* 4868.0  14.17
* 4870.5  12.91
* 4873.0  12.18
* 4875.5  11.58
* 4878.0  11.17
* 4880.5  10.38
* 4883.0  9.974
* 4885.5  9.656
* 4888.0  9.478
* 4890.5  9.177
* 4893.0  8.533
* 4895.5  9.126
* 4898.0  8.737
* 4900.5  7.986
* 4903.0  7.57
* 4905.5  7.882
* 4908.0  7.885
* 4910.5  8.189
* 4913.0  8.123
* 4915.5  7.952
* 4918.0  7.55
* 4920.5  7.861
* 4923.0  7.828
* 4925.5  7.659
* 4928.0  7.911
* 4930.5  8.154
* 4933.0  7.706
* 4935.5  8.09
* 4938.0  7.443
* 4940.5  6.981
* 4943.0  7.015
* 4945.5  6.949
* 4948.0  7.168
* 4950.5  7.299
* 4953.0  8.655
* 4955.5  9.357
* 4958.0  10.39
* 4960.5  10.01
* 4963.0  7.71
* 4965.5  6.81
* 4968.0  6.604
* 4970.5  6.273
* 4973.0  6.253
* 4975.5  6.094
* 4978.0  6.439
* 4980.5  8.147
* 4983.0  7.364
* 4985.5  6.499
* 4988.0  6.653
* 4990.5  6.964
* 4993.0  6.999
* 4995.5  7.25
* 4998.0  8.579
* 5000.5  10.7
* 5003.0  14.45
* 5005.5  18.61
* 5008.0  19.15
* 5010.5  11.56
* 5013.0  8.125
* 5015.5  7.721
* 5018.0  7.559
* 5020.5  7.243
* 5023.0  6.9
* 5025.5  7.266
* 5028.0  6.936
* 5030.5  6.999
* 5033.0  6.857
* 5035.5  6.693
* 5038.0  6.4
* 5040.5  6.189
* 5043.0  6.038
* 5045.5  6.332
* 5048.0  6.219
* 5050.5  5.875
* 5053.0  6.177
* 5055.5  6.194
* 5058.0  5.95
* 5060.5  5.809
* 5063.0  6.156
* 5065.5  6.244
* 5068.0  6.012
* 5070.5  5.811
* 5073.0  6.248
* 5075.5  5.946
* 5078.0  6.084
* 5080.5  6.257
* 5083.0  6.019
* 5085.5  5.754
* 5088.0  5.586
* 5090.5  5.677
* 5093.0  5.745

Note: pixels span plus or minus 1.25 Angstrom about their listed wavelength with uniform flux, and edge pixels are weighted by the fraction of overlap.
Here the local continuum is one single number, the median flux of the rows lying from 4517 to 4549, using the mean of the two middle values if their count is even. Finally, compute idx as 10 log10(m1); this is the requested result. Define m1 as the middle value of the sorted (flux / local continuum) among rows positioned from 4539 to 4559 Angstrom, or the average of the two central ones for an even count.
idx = 0.01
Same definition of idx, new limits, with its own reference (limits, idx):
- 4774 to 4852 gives -0.66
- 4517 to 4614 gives 0.00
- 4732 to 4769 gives -1.08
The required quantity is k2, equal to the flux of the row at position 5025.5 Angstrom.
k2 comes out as 7.266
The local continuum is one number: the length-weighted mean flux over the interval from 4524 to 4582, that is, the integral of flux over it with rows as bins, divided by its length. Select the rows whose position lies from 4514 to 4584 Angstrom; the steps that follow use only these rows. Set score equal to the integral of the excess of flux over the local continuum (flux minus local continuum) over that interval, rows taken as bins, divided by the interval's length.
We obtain 0.1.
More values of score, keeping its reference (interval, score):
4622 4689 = -0.2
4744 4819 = -1.7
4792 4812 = -1.5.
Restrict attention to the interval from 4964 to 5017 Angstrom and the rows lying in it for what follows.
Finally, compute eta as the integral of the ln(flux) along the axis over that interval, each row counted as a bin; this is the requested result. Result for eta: 112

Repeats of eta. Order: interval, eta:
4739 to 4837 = 189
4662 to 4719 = 115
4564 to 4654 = 189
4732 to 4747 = 29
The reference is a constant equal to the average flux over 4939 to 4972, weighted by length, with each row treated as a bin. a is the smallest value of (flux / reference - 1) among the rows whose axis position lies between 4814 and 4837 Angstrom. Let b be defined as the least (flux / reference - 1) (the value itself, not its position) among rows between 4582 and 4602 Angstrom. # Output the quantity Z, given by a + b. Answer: -0.07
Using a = -0.08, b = 0.0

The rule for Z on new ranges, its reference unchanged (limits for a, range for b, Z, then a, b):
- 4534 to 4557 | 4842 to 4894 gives 0.14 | 0.04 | 0.1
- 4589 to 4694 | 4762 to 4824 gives -0.36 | -0.13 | -0.2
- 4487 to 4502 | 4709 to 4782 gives -0.20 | 0.03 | -0.2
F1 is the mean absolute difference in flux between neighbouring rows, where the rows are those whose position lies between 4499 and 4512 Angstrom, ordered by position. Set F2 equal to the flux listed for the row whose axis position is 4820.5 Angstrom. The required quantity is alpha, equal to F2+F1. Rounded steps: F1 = 0.49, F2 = 7.611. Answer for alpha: 8.1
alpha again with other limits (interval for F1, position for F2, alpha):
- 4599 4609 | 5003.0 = 14.6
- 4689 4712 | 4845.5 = 11.4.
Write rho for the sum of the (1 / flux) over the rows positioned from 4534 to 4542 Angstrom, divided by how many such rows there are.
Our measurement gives 0.121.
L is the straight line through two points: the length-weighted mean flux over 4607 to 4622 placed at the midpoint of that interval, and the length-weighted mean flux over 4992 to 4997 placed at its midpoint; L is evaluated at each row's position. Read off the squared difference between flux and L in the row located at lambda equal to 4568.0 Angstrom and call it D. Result 0.6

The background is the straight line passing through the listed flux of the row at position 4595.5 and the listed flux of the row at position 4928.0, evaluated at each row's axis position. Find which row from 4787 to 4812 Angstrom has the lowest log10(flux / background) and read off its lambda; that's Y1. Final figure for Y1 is 4788.0 Angstrom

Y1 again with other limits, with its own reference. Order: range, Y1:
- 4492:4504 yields 4500.5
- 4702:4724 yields 4705.5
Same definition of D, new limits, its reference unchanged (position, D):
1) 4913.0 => 0.6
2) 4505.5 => 1.1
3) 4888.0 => 4.5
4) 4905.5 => 0.3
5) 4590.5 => 0.0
